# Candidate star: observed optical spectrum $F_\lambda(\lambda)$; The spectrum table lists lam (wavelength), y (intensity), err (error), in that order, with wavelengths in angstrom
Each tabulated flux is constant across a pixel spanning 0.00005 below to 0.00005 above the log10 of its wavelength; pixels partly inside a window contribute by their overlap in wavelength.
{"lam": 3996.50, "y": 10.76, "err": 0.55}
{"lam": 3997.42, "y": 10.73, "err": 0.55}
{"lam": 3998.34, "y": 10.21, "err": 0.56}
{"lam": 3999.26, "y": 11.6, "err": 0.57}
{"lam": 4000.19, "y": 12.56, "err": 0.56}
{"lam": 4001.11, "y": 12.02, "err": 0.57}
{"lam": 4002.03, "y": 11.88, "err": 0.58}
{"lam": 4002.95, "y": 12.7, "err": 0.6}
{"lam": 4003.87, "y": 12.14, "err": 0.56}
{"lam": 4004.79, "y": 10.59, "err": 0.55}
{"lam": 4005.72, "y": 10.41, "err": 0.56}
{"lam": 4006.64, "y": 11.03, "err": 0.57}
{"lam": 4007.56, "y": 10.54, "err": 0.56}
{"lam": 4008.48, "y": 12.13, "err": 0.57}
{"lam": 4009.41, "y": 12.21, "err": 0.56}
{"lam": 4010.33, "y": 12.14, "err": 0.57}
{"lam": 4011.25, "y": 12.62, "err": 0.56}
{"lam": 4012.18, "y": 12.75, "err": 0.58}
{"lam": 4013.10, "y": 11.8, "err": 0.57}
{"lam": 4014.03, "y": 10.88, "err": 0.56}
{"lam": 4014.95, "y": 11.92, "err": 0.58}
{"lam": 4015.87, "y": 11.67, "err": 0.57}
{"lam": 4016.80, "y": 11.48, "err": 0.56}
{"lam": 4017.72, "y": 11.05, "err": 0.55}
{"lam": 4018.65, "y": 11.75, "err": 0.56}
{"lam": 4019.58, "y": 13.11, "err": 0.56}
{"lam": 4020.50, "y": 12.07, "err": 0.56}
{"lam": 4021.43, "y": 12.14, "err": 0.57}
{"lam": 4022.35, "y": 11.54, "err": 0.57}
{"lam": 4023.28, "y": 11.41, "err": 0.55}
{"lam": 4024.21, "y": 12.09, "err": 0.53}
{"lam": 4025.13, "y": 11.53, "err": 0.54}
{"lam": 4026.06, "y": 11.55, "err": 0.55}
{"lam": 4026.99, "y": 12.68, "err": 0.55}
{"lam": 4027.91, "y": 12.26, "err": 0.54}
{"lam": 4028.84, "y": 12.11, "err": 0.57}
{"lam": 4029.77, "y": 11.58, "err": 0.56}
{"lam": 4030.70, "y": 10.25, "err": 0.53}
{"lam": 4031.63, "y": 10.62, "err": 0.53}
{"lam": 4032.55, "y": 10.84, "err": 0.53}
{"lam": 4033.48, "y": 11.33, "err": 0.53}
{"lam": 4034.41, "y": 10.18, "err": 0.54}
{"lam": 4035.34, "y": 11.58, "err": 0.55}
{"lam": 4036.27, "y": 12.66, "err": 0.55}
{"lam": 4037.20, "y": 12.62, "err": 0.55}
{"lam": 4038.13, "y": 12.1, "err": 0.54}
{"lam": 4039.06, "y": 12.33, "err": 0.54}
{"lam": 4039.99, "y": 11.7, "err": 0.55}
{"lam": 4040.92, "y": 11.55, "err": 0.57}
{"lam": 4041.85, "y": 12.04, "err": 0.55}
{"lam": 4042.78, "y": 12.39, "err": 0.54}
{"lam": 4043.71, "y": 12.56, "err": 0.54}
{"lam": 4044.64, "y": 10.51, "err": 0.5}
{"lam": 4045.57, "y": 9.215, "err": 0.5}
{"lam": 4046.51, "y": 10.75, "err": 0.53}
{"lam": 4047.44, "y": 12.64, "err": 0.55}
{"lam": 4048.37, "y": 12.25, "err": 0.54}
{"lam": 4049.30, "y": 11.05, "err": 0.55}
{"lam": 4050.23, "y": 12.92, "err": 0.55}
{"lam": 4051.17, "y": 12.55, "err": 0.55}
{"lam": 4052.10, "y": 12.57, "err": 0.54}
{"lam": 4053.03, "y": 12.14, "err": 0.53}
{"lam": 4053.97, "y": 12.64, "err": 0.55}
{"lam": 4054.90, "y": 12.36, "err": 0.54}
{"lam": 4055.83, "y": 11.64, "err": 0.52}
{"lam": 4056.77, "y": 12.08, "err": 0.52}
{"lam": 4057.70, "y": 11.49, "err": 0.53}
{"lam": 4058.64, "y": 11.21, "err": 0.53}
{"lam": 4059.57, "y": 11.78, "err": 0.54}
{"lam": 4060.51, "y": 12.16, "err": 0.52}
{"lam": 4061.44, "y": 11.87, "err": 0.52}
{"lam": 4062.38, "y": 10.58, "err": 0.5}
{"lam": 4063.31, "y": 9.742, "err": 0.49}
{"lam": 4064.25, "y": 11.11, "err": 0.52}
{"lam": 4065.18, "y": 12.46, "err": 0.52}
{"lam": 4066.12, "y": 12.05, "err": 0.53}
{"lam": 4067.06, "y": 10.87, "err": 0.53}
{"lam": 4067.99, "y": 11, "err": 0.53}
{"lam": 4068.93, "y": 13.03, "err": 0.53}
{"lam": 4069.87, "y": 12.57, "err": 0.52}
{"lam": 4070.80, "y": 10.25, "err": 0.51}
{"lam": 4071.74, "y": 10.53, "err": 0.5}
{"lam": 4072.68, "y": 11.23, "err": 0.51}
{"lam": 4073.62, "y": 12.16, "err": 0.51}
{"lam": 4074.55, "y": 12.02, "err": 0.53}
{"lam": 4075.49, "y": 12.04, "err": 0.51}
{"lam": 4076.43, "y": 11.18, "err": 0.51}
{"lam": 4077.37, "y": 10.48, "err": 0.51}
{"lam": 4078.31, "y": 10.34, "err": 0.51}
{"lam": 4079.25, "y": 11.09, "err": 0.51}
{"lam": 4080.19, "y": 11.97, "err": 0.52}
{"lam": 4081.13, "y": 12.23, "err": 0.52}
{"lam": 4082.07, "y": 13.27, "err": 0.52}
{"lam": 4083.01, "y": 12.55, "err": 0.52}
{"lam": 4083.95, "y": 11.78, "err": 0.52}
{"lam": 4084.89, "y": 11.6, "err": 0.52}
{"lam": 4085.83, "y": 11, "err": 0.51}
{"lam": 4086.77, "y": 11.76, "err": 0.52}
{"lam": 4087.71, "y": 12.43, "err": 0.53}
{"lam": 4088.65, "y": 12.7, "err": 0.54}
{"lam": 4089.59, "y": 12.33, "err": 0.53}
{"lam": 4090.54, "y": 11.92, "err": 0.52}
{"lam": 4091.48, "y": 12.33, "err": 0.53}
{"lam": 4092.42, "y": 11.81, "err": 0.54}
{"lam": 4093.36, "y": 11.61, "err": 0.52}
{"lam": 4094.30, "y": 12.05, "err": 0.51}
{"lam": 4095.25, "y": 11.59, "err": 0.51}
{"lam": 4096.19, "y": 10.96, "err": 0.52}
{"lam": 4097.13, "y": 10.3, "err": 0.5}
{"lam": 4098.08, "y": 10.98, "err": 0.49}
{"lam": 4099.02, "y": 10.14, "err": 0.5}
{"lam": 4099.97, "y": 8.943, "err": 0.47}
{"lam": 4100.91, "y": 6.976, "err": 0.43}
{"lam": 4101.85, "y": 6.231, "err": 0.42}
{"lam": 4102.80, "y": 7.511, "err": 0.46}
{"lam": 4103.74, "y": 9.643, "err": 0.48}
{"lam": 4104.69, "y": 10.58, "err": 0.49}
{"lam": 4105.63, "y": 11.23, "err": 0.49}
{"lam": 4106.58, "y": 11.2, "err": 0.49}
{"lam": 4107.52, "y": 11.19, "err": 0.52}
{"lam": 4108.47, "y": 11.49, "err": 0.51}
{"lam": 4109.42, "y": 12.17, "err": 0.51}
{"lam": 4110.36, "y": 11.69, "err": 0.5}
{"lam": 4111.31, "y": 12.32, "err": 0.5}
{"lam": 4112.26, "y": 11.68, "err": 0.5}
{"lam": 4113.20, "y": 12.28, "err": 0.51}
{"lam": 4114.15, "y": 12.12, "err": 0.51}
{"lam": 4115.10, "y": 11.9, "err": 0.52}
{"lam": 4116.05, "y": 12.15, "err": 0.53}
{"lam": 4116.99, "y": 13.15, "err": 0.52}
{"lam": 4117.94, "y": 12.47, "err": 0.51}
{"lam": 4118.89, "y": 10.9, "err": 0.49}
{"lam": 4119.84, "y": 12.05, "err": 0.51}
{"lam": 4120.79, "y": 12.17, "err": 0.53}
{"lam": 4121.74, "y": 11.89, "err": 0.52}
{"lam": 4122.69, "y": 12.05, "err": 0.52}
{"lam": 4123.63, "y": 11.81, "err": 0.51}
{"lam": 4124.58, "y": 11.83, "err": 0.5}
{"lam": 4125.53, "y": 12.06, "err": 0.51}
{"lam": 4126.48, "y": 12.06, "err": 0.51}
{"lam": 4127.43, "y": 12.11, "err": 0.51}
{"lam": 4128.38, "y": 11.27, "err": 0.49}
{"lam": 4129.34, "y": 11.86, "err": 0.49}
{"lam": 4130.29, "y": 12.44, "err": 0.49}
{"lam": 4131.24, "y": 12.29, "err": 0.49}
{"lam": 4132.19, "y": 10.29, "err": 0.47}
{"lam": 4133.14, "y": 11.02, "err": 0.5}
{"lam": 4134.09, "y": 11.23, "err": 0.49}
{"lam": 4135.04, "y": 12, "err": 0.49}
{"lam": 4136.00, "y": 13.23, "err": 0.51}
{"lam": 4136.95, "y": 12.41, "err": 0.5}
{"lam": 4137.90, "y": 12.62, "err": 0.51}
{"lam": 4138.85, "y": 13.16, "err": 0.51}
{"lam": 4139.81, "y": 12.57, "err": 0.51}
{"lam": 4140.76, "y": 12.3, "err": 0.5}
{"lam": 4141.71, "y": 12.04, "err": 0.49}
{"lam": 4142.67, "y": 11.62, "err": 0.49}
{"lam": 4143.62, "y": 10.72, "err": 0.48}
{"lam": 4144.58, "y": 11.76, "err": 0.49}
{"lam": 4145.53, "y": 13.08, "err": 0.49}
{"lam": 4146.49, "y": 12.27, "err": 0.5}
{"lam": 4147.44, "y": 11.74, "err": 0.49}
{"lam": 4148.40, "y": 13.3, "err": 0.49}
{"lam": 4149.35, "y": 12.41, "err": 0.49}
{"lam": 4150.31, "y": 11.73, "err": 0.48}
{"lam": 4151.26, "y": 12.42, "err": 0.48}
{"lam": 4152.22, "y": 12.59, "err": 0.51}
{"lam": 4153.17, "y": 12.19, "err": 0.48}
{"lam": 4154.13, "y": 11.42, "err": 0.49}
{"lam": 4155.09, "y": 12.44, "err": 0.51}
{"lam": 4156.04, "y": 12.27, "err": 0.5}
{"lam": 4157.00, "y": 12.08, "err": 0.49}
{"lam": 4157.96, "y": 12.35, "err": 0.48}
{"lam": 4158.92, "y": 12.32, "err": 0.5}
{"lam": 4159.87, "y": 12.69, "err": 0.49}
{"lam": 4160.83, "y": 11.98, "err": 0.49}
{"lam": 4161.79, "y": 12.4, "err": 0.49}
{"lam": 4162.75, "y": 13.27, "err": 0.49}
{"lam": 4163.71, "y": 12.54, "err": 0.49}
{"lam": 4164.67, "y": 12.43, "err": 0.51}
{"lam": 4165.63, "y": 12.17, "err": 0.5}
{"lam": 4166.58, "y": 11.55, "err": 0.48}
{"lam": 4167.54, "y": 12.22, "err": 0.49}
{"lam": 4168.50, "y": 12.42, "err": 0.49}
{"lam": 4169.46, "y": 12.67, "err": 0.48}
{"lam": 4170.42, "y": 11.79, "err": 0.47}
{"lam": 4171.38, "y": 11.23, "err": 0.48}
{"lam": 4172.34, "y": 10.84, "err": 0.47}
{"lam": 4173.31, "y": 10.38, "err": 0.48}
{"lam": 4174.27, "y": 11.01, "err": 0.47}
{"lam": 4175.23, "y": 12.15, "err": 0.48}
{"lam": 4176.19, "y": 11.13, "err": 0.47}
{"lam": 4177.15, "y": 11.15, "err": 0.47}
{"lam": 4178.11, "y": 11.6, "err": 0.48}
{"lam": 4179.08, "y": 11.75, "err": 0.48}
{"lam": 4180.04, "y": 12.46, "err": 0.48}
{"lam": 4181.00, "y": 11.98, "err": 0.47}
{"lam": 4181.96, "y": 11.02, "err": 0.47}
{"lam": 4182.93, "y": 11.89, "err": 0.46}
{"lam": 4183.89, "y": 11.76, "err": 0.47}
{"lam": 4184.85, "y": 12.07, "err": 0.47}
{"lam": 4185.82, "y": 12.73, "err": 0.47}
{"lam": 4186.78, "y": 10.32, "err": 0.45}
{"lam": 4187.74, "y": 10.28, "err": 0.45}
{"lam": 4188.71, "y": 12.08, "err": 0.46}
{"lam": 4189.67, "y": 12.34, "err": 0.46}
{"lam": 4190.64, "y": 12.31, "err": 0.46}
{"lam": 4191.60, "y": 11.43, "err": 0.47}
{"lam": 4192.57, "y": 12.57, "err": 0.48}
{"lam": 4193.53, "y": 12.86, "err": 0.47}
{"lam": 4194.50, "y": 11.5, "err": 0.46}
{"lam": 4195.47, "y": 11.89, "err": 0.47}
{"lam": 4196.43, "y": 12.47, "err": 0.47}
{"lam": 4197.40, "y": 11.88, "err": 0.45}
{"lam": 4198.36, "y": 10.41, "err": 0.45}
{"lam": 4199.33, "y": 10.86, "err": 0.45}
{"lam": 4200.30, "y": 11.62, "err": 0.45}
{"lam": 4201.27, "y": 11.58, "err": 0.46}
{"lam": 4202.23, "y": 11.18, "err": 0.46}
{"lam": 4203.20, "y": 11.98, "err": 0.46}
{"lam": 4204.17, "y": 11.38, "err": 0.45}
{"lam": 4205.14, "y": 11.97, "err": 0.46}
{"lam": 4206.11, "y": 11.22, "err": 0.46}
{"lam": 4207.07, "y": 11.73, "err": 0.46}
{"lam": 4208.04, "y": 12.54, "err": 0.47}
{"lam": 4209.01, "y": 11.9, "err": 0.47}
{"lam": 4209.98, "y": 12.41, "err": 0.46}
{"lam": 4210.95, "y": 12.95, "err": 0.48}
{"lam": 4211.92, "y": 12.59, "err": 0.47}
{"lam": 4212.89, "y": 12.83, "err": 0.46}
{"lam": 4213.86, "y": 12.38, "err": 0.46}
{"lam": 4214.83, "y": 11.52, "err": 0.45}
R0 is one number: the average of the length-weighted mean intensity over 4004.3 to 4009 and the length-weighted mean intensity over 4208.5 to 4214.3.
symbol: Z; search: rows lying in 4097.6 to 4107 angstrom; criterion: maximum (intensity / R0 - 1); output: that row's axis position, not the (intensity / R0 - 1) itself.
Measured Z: 4105.63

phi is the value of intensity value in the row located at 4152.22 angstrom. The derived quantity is 12.59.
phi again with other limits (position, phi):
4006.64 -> 11.03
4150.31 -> 11.73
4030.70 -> 10.25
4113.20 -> 12.28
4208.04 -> 12.54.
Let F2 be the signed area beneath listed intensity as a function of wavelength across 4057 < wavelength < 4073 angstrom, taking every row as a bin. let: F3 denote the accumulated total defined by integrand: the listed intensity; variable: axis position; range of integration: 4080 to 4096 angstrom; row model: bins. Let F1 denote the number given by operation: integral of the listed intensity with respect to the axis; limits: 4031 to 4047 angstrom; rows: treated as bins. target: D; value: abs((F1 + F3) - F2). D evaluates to 193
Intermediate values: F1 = 183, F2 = 183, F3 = 193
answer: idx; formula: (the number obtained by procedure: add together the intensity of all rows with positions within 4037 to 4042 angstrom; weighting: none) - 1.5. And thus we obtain 71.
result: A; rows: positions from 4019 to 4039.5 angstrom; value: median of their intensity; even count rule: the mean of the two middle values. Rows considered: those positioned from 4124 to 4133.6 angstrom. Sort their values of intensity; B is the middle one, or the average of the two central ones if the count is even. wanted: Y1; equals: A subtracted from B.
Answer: 0.1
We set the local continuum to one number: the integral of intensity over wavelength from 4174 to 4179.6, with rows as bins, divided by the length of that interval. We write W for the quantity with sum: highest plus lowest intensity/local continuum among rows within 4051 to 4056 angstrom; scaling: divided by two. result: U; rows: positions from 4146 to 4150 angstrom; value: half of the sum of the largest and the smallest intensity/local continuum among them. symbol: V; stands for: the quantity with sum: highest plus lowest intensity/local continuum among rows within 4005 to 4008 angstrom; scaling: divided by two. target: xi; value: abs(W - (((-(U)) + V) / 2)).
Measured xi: 1.13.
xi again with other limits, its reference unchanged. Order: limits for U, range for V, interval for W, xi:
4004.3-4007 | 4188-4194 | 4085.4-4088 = 0.96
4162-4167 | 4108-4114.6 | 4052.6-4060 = 1.06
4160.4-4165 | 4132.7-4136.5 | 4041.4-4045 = 1.03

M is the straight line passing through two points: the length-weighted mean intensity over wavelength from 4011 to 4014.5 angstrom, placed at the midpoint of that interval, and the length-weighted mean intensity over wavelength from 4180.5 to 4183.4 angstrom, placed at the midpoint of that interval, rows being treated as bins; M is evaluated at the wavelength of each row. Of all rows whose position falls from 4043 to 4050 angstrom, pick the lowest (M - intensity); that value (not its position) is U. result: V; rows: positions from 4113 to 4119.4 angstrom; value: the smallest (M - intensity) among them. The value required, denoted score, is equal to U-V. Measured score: 0.65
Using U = -0.7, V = -1.39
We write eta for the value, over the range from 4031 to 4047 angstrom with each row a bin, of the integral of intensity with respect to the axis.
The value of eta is 183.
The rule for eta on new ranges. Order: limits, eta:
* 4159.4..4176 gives 199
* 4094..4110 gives 163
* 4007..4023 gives 190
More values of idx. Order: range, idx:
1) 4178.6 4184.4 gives 69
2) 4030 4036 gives 63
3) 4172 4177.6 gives 65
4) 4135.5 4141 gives 75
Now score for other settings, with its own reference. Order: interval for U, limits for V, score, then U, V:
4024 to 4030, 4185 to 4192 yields 0.36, -0.7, -1.11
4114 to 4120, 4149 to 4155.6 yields -0.49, -1.4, -0.90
